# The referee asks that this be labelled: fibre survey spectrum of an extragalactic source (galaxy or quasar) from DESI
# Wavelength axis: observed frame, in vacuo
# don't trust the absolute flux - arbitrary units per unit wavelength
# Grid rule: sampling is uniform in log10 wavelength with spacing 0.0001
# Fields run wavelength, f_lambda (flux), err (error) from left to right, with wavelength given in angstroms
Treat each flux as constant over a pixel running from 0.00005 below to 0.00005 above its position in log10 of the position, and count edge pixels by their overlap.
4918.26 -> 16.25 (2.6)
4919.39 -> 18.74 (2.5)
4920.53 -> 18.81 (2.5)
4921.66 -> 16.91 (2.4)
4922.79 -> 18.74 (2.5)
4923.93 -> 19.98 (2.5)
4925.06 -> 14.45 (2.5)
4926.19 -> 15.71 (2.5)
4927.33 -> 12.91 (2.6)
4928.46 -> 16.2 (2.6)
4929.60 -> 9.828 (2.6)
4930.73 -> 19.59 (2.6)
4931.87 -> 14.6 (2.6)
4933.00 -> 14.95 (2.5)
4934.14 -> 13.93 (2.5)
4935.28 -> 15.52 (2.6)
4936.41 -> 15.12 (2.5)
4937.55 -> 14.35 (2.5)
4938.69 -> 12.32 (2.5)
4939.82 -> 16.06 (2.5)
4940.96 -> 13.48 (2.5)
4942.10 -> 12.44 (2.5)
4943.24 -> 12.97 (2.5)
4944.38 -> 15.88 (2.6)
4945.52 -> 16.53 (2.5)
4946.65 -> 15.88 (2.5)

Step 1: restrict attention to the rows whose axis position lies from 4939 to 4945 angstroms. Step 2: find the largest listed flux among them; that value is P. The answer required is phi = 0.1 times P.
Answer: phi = 1.61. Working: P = 16.06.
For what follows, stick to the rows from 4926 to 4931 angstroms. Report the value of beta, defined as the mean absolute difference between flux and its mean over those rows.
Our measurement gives 2.8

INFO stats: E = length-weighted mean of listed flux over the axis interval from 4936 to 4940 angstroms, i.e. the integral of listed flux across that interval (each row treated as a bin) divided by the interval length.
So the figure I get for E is 14.3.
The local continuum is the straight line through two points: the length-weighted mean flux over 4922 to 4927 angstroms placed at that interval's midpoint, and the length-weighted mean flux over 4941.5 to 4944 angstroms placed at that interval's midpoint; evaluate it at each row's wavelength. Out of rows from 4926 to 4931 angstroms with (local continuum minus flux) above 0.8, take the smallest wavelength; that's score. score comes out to 4926.19 angstroms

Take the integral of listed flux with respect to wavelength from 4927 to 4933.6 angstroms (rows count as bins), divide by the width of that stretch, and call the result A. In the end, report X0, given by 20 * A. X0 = 295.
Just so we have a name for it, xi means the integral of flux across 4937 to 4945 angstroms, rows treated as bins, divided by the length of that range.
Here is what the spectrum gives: 13.9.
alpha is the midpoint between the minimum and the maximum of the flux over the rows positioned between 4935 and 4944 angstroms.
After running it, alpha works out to 14.2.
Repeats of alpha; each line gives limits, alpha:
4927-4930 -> 13.0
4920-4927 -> 17.2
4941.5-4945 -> 14.2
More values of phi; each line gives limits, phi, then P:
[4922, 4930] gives 2.00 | 19.98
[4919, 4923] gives 1.88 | 18.81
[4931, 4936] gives 1.55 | 15.52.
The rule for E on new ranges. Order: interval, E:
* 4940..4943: 13.3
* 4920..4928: 16.8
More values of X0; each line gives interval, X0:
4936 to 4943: 278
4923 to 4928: 320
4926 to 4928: 283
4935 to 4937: 306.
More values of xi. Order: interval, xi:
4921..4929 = 16.5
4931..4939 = 14.6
